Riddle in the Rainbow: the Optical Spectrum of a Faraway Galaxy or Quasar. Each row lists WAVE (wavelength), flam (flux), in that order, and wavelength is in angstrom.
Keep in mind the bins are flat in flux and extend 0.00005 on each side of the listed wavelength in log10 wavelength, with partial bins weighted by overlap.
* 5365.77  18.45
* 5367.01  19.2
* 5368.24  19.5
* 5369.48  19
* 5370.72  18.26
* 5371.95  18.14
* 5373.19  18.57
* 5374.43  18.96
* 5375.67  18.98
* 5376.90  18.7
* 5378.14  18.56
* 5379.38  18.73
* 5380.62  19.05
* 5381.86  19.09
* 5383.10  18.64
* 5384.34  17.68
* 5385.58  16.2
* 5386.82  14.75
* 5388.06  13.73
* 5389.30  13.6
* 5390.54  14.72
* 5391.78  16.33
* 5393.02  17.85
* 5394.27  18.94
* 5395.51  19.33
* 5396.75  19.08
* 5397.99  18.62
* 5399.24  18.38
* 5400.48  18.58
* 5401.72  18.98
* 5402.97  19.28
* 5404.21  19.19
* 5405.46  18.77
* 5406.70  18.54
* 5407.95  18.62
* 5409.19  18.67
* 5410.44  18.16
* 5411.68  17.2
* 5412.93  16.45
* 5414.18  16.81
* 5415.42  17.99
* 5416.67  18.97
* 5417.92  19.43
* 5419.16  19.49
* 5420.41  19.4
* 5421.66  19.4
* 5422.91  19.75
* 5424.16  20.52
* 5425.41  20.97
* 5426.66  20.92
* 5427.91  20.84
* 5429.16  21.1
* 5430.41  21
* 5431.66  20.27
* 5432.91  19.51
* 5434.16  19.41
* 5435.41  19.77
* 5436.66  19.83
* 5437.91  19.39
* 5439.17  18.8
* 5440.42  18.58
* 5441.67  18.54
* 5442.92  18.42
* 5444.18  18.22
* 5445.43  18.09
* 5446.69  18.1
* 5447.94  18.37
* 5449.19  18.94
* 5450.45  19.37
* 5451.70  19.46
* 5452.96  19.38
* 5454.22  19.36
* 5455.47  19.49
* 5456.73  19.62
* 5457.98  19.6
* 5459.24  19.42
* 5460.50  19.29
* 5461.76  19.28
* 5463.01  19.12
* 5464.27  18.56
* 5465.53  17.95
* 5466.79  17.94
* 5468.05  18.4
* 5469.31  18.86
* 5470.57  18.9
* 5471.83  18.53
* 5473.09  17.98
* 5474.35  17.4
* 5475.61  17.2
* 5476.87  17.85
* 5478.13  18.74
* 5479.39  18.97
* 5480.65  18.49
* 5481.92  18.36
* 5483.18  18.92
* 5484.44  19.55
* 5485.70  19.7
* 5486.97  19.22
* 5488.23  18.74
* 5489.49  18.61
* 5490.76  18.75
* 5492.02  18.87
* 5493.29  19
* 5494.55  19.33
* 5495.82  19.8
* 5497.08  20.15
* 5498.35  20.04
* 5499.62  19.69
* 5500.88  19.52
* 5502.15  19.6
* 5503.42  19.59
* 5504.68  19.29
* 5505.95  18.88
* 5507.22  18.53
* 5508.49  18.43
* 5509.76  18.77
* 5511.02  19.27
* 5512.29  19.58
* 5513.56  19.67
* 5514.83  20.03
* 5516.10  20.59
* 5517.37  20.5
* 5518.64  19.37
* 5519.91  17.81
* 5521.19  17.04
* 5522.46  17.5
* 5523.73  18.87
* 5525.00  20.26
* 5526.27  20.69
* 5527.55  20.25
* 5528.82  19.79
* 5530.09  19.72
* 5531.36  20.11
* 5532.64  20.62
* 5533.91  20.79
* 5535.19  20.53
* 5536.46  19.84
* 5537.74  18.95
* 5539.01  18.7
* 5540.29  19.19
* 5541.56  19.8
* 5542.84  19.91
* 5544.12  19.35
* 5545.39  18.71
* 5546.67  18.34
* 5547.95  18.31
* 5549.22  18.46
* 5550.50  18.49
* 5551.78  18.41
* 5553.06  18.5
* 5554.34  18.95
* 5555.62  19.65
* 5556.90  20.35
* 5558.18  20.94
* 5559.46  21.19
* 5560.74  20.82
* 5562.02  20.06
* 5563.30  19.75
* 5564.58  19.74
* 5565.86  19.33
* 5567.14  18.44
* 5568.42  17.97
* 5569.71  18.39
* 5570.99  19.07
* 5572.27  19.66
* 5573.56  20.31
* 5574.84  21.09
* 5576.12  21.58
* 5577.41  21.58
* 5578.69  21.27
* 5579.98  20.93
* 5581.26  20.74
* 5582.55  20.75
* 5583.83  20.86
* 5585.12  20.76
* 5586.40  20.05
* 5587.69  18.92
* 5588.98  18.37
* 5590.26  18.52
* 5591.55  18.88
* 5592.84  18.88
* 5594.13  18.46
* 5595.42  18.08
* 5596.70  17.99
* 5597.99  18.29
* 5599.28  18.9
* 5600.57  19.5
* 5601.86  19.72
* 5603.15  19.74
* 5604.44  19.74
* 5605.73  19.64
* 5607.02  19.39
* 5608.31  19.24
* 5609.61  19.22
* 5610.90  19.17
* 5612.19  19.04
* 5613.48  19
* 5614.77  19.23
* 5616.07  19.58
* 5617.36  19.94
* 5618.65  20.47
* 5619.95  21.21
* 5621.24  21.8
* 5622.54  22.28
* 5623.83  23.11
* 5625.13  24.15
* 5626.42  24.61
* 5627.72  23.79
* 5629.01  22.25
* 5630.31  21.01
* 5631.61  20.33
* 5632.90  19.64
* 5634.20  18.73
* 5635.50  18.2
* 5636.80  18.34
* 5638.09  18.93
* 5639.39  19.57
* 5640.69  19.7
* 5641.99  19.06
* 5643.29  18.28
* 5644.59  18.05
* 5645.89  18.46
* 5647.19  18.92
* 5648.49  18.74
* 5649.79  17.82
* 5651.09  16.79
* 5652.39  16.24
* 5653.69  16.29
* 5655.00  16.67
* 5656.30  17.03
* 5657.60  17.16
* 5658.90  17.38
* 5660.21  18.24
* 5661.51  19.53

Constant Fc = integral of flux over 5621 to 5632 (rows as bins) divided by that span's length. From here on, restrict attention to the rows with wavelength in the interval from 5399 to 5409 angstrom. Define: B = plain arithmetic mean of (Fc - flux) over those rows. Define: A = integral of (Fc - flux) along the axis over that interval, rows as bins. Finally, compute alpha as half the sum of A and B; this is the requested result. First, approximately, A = 39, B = 3.9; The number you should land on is 21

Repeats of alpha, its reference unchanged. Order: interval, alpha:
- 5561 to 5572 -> 21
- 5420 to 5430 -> 12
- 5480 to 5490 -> 20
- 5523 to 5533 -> 15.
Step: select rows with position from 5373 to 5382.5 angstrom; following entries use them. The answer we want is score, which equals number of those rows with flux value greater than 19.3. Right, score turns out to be 0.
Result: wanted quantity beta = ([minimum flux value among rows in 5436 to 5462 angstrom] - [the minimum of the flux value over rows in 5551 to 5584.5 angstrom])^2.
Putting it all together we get 0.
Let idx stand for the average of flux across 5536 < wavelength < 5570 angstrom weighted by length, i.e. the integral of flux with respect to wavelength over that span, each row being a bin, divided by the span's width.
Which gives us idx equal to 19.3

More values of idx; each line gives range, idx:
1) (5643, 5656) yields 17.6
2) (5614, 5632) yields 21.7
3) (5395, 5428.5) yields 19.0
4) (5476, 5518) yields 19.2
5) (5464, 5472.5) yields 18.4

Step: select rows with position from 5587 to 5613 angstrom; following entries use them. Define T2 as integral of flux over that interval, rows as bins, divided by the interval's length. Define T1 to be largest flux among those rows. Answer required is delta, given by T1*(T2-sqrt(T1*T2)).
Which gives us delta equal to -7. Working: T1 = 19.74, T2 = 19.0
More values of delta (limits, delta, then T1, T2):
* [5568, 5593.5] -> -17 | 21.58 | 19.9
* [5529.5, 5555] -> -15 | 20.79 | 19.3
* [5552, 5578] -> -18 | 21.58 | 19.8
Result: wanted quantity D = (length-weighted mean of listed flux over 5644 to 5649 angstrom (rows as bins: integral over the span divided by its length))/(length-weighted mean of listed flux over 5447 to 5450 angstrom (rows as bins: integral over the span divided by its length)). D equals 0.99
